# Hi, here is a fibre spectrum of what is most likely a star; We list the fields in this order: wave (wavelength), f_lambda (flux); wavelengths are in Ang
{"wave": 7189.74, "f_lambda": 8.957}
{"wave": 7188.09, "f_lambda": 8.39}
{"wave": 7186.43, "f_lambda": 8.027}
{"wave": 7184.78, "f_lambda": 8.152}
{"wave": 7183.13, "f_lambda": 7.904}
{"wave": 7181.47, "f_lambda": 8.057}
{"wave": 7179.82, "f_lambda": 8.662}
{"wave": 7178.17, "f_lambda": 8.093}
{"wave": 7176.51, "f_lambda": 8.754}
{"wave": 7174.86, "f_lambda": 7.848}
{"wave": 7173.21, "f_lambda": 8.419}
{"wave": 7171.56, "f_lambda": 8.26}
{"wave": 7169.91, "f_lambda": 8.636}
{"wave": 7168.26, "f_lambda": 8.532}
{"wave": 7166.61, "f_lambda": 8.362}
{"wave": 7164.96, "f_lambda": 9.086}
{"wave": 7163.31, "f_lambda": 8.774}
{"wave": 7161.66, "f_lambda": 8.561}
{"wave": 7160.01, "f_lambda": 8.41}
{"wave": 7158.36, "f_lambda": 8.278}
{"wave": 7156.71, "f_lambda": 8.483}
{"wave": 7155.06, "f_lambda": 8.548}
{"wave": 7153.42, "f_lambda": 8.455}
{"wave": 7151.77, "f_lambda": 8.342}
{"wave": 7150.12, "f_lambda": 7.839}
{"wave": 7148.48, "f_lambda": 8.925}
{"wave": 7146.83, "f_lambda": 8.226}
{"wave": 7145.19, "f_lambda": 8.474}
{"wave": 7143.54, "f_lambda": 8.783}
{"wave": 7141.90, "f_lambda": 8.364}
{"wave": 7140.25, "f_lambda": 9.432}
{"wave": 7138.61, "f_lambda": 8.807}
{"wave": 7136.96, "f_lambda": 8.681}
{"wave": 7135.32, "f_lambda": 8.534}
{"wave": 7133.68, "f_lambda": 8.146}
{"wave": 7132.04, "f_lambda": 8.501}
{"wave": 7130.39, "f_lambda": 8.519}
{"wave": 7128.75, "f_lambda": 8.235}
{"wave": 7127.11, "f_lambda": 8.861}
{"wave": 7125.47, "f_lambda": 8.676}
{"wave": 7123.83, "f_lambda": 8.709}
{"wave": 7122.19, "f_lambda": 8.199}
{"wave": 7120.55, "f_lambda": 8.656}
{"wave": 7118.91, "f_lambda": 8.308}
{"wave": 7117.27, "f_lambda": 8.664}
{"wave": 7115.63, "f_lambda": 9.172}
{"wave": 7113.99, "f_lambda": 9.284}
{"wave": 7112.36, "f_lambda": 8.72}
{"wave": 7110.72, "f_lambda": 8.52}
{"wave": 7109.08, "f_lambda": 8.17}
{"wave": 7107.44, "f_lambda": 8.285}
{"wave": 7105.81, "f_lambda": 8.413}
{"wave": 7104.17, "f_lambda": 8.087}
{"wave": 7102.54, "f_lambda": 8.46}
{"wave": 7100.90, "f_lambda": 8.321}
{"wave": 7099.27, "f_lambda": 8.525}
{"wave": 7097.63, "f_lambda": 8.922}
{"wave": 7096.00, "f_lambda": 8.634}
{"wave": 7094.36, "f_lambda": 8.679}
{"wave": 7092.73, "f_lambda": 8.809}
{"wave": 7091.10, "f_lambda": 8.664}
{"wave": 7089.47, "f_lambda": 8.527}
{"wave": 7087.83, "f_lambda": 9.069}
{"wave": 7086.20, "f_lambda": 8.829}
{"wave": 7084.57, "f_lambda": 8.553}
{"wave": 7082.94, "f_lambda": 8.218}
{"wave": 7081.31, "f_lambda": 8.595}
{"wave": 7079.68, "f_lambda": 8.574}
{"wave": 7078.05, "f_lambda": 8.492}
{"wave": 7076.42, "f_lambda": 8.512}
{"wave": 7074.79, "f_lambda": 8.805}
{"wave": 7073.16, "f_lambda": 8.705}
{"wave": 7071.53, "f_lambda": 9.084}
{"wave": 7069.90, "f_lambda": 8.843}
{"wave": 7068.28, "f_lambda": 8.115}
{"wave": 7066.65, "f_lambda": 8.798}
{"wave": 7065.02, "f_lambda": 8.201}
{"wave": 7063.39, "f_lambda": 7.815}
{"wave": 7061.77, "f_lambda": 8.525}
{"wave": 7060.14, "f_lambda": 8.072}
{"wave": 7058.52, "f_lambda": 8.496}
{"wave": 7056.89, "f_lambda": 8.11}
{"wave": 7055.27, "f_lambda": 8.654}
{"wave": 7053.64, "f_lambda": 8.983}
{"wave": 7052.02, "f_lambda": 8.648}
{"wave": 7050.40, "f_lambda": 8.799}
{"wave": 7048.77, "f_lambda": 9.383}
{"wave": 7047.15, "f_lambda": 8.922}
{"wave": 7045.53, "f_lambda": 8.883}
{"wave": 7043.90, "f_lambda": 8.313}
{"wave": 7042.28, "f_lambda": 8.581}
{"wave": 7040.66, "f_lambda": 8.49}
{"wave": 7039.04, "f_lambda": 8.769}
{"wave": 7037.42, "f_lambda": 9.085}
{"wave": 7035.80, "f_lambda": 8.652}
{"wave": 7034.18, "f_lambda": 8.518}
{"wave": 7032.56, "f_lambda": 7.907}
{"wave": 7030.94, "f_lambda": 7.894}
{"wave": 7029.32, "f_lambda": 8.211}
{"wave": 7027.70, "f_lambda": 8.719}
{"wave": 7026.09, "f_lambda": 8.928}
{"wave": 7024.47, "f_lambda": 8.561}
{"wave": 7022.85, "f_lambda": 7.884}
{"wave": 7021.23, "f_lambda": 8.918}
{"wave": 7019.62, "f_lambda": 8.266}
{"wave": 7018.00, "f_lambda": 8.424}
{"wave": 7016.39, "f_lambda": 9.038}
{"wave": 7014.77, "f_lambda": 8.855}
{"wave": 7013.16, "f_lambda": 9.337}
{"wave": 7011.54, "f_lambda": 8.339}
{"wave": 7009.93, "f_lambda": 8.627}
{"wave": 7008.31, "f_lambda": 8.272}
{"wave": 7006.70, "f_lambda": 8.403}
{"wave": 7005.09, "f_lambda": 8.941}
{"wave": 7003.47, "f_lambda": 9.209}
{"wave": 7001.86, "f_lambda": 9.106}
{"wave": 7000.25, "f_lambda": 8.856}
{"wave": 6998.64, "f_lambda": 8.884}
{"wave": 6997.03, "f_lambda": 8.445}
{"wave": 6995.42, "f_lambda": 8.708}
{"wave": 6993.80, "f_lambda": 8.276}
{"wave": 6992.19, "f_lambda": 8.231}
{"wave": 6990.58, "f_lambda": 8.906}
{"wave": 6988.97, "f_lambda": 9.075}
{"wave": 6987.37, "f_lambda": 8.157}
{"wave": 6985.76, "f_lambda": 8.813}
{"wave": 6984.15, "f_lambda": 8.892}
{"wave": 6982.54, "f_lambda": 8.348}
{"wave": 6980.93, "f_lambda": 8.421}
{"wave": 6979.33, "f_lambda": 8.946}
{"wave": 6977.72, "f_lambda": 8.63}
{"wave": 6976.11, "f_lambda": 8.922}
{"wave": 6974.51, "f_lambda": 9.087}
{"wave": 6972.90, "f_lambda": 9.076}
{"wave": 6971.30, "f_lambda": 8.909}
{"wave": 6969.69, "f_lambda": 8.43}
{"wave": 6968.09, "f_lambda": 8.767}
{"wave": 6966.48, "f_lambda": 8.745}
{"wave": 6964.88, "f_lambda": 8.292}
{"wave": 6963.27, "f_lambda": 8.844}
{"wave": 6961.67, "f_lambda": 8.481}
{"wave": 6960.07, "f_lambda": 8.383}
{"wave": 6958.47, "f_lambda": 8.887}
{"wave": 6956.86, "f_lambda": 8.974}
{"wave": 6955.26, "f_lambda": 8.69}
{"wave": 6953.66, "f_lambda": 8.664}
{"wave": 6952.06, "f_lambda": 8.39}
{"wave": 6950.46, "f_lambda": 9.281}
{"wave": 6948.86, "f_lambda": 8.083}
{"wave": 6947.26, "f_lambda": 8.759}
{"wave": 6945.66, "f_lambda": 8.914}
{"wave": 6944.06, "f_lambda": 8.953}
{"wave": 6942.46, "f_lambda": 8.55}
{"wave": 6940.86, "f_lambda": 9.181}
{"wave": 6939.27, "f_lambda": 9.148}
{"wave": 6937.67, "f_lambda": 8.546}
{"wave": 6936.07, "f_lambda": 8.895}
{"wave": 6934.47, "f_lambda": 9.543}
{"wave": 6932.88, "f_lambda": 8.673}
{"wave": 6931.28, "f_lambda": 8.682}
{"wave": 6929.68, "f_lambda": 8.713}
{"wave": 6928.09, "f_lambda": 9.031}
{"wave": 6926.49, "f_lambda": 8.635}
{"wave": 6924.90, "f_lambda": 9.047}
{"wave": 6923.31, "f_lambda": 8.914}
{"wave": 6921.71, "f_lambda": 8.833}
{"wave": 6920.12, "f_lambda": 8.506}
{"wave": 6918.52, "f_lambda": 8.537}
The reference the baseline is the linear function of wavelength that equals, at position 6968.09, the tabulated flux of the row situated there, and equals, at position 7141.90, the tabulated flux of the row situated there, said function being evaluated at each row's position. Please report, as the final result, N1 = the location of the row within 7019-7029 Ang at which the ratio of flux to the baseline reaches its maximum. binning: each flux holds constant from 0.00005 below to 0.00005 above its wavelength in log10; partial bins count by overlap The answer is 7026.09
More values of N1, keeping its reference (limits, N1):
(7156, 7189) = 7164.96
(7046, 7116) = 7113.99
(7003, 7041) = 7013.16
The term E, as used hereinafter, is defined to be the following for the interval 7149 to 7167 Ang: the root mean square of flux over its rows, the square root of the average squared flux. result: 8.47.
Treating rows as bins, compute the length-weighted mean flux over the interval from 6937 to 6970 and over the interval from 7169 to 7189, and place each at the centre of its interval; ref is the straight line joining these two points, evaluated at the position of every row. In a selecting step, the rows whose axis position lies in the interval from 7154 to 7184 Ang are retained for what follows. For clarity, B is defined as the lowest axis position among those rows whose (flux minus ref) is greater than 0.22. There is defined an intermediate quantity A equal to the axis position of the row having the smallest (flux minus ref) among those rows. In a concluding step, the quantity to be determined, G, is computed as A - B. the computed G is 19.8 Ang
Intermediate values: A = 7174.86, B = 7155.06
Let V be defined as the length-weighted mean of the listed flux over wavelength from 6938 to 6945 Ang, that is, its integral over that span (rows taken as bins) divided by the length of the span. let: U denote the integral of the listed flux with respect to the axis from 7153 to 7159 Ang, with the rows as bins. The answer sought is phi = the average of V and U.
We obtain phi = 29.8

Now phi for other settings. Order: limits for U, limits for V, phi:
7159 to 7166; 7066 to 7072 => 34.7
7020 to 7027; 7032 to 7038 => 34.2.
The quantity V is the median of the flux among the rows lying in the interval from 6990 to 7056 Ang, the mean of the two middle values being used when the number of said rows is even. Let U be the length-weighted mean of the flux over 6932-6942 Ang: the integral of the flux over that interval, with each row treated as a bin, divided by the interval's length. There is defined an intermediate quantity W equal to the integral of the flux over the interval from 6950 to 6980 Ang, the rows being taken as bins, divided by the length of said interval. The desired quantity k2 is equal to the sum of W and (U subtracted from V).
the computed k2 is 8.42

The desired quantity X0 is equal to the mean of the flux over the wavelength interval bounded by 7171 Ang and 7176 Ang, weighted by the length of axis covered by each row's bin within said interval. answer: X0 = 8.2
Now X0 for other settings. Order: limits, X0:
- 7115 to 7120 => 8.7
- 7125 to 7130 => 8.6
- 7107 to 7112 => 8.3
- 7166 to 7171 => 8.5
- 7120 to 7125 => 8.5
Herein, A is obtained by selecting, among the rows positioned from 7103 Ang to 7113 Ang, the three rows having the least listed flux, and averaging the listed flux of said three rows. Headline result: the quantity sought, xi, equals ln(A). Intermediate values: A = 8.18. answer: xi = 2.10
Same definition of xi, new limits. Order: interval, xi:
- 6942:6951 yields 2.14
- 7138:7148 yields 2.12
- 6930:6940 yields 2.16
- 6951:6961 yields 2.14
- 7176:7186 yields 2.08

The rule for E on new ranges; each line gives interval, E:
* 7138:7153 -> 8.59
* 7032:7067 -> 8.58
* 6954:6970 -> 8.65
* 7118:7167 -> 8.54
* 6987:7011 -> 8.68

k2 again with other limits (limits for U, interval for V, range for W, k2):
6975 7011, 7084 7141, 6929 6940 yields 8.83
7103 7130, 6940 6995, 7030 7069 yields 8.73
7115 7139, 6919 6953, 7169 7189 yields 8.54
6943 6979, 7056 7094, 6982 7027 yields 8.49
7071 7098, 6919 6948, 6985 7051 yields 8.83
